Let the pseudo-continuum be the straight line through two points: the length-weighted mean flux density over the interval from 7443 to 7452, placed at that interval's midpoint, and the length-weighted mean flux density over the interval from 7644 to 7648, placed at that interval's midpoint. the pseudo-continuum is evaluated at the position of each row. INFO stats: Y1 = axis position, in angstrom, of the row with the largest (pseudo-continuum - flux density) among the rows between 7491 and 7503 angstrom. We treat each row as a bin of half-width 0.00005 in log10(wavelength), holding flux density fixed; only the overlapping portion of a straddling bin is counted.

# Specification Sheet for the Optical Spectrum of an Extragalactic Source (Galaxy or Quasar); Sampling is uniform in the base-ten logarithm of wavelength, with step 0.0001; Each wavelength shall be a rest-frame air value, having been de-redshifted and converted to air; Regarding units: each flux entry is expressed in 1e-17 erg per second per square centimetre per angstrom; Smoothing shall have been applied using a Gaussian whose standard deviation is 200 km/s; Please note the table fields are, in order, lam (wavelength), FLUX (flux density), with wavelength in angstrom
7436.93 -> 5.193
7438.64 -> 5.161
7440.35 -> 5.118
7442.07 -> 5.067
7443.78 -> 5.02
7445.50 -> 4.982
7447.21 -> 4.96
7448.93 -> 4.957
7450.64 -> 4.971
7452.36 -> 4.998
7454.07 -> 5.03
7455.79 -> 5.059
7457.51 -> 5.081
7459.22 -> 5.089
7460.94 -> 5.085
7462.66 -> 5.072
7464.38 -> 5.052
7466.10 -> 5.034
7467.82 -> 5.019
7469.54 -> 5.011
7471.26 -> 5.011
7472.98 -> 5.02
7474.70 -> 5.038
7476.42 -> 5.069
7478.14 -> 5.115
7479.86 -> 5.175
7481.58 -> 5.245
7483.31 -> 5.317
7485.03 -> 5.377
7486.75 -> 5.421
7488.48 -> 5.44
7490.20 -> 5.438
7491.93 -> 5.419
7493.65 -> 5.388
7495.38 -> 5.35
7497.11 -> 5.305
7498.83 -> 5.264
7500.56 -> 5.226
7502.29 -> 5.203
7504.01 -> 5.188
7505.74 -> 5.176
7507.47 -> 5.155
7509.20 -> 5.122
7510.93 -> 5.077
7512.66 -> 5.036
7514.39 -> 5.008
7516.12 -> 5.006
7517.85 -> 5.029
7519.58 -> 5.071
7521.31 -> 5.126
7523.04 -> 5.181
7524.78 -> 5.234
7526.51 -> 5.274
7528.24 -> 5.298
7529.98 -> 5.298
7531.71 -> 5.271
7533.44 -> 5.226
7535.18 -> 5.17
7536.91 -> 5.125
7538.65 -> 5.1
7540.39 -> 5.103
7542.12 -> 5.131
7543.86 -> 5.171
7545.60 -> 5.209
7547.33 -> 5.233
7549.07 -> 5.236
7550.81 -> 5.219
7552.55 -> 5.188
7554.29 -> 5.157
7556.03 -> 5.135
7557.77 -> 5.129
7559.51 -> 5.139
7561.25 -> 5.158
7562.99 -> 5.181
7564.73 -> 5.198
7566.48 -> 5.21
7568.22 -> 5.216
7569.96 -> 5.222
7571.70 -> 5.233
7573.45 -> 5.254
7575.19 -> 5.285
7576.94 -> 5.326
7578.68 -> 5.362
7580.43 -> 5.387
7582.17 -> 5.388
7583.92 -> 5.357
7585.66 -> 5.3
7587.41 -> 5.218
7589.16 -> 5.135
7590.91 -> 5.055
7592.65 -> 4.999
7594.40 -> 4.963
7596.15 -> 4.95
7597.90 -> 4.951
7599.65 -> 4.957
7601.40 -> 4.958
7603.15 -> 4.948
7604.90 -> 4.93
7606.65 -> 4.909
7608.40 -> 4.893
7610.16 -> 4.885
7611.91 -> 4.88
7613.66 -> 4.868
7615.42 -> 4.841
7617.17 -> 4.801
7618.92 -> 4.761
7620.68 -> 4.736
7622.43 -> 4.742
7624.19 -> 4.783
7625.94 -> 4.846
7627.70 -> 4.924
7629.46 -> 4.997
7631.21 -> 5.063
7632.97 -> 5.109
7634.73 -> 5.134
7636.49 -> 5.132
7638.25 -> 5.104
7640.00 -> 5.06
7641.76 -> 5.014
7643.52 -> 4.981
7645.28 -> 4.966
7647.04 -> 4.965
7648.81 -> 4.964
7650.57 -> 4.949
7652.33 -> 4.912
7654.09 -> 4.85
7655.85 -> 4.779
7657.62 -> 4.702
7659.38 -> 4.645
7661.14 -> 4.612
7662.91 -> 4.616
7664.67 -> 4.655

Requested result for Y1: 7502.29 angstrom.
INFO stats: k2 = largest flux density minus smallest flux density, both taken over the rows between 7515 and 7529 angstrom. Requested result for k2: 0.29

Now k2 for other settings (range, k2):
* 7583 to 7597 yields 0.41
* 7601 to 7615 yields 0.09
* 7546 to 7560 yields 0.11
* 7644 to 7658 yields 0.26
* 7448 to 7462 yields 0.13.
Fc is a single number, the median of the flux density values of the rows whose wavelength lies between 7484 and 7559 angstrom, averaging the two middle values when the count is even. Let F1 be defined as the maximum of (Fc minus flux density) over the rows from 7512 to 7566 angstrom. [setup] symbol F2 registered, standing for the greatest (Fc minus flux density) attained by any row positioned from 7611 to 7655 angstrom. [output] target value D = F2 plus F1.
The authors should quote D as 0.63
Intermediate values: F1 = 0.18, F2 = 0.45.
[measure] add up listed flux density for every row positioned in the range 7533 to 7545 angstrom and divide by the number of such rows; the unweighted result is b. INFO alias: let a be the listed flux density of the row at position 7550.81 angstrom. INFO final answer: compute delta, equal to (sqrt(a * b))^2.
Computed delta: 26.9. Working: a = 5.219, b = 5.15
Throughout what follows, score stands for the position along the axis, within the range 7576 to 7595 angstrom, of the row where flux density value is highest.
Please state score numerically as 7582.17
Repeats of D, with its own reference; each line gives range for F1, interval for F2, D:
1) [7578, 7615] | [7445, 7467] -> 0.55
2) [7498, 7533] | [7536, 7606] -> 0.44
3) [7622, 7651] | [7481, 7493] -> 0.39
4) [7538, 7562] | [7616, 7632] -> 0.54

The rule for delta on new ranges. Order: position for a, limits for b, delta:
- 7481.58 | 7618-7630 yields 25.3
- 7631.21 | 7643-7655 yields 25.0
